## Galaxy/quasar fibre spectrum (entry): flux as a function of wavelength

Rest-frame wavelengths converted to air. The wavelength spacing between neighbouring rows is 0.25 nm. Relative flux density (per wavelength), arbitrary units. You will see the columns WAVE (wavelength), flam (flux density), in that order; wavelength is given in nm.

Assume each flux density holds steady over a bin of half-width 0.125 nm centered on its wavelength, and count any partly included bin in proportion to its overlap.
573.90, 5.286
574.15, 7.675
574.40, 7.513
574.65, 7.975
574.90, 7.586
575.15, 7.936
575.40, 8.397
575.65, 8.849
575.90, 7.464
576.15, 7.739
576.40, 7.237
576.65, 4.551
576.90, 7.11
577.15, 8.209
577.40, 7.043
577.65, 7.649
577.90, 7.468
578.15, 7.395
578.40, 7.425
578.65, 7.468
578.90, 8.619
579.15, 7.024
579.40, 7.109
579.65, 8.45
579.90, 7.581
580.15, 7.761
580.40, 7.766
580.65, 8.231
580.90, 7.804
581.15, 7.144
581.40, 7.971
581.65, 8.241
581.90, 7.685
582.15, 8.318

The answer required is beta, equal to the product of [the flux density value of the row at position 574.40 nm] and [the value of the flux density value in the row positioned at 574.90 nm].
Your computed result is 57.0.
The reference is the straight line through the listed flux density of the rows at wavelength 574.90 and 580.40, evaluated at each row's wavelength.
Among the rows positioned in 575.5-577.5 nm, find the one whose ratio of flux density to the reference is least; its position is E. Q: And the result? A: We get 576.65 nm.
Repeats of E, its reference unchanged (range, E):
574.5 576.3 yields 575.90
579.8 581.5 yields 581.15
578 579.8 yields 579.15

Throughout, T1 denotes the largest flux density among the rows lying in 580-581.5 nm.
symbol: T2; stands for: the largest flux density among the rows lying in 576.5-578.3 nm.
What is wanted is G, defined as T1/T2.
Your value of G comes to 1.00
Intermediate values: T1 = 8.231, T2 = 8.209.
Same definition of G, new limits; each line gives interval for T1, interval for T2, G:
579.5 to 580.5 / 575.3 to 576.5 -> 0.95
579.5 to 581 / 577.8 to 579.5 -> 0.98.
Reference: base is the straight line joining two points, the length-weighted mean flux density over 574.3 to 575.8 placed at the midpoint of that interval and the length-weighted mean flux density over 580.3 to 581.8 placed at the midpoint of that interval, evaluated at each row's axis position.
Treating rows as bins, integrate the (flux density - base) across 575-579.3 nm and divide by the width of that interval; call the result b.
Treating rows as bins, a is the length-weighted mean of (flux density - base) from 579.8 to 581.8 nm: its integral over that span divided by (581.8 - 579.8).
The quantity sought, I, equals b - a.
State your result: -0.42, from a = -0.1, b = -0.47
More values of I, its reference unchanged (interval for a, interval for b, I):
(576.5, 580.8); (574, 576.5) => 0.25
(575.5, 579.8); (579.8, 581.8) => 0.44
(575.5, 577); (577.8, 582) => 0.65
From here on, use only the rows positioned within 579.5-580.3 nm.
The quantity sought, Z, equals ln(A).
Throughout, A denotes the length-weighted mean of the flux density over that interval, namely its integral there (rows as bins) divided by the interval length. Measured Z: 2.07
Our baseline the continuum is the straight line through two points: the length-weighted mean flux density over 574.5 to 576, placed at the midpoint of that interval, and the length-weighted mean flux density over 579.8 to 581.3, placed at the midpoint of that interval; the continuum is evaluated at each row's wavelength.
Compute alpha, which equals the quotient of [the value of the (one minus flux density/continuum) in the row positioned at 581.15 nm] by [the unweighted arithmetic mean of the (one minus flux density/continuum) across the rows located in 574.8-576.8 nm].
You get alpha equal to 1.0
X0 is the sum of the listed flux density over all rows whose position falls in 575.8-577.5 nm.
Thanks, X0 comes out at 49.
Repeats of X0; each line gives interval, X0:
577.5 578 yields 15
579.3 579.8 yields 16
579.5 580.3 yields 24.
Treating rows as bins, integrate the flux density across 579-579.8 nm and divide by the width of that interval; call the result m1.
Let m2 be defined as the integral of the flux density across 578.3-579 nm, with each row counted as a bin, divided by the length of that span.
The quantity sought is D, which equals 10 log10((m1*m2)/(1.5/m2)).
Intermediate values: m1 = 7.56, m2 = 7.82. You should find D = 24.9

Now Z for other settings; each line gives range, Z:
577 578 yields 2.03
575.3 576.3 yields 2.09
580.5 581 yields 2.08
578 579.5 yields 2.02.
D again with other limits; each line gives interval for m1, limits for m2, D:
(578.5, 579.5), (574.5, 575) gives 24.8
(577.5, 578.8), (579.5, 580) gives 25.0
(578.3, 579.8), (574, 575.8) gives 25.1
